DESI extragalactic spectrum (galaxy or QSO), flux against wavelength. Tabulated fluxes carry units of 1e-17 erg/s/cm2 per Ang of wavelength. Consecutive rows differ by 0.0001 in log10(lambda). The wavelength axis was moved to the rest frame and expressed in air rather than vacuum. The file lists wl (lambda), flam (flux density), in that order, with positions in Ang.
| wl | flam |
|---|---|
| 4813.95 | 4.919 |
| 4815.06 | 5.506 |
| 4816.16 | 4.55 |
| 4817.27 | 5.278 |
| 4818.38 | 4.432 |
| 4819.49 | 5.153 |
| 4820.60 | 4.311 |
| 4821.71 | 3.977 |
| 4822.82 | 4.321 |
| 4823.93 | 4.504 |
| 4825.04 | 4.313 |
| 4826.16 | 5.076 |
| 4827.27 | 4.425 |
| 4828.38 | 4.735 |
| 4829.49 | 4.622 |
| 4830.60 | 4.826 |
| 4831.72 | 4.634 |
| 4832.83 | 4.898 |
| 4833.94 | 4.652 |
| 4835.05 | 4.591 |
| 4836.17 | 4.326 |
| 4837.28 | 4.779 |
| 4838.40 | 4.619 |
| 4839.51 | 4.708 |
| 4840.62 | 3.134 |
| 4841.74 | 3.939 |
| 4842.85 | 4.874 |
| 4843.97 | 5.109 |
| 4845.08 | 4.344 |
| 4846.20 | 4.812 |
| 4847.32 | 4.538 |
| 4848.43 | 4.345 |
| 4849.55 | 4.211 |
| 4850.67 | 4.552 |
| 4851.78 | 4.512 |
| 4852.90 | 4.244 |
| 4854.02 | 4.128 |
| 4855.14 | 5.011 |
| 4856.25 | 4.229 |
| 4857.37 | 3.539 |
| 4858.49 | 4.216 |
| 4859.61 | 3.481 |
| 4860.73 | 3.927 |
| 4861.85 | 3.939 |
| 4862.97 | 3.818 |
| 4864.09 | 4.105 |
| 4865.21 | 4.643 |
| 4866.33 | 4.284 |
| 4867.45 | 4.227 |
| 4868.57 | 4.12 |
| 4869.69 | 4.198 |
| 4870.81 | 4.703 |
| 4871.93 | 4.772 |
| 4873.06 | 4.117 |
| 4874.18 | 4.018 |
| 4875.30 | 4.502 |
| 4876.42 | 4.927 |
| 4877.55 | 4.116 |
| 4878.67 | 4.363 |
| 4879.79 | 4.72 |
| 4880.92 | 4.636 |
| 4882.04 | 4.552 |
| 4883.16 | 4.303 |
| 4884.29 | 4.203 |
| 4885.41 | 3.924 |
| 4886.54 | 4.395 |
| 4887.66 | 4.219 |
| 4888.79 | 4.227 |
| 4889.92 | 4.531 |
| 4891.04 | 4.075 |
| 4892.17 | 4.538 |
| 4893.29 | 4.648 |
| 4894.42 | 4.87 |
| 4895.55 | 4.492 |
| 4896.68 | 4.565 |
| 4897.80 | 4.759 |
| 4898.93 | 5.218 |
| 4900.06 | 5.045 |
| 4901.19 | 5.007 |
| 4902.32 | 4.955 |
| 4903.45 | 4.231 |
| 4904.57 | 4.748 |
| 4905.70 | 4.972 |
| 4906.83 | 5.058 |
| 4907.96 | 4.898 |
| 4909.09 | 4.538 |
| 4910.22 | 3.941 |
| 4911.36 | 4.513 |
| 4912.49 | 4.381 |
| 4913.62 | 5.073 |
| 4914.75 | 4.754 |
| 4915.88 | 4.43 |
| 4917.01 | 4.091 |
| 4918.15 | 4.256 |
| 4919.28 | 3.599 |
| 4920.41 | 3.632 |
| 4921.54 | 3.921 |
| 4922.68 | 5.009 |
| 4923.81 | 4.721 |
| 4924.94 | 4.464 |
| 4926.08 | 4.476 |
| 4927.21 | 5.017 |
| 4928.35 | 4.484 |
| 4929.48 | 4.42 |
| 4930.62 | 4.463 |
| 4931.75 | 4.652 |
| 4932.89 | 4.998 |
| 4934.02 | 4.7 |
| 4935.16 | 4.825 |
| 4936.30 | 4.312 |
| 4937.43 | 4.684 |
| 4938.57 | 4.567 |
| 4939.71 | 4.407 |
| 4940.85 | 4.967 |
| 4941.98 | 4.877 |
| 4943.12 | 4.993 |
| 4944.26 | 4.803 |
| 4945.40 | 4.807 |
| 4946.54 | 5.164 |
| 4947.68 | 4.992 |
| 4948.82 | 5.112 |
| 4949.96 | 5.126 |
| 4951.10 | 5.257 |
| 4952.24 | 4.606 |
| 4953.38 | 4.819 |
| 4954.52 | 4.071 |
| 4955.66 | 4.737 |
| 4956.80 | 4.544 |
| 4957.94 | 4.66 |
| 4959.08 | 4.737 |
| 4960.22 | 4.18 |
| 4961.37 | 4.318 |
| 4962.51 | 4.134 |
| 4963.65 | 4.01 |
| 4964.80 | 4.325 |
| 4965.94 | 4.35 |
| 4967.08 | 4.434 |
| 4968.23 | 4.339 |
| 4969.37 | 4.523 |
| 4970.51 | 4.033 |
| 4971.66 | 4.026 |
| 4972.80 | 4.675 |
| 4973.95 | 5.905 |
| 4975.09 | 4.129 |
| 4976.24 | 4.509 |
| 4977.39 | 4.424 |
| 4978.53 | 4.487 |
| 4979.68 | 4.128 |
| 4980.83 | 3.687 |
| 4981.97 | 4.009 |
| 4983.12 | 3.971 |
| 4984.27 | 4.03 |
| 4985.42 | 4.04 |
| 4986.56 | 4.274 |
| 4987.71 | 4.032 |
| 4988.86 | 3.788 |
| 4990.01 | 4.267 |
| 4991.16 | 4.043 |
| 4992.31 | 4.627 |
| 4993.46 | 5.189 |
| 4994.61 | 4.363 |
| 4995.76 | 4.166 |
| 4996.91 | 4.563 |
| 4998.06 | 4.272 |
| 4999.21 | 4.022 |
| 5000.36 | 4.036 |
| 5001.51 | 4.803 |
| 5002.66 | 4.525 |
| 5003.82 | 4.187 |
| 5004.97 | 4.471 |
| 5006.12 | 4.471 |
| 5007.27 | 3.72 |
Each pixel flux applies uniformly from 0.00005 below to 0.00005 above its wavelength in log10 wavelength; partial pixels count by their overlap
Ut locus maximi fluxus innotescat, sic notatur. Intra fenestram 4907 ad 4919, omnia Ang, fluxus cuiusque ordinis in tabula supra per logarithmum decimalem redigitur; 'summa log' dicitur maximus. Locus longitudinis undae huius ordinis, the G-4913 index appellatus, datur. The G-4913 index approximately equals 4913.62 Ang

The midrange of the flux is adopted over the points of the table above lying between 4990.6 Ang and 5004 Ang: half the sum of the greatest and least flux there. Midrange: 4.61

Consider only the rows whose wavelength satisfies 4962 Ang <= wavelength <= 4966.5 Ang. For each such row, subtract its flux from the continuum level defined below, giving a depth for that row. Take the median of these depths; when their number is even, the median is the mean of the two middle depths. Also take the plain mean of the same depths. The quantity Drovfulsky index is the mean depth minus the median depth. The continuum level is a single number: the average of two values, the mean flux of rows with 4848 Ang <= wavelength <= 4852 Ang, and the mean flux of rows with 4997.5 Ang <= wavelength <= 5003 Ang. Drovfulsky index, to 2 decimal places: 0.02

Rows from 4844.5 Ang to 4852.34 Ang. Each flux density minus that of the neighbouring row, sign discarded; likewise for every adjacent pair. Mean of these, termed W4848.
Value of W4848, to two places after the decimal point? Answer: 0.24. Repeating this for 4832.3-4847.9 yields 0.49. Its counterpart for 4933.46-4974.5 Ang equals 0.28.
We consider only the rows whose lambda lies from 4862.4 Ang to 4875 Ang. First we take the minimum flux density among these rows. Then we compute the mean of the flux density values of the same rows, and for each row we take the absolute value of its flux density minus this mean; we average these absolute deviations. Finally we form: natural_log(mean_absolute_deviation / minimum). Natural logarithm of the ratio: -2.8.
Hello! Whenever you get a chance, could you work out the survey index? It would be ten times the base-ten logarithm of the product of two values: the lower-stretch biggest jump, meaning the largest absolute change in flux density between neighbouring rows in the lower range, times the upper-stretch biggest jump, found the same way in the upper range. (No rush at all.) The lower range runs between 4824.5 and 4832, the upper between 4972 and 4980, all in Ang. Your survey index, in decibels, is 1.3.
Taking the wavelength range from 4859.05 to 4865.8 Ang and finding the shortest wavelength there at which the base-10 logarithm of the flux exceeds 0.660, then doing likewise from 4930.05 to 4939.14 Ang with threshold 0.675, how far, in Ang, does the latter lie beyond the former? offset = 67.7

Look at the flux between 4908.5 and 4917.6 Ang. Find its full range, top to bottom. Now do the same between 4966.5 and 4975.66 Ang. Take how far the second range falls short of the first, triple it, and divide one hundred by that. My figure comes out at -45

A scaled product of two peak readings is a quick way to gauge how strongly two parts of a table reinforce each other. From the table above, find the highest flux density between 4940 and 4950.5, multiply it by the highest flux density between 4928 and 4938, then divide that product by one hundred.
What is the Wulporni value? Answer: 0.258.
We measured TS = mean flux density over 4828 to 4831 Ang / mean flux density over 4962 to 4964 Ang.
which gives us 1.16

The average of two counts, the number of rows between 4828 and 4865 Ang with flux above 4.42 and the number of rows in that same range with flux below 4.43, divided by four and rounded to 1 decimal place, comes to 4.1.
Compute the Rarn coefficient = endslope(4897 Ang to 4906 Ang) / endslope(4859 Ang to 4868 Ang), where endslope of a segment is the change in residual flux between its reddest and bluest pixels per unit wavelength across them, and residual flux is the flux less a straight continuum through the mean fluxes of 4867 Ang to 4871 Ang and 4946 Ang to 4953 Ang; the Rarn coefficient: 0.21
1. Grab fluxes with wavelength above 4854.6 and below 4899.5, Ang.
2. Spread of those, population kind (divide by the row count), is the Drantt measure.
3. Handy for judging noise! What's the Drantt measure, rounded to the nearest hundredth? 0.37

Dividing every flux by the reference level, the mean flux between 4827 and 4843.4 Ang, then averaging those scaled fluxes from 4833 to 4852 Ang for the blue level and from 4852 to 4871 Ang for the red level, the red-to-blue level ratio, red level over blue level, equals 0.93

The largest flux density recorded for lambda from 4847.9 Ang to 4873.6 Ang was 5.011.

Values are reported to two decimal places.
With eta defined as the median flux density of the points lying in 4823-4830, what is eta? 4.56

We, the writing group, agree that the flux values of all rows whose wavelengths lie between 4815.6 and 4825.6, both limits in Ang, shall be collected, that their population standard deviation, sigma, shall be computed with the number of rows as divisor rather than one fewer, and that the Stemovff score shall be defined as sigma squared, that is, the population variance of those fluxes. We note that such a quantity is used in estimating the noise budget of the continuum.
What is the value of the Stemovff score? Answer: 0.16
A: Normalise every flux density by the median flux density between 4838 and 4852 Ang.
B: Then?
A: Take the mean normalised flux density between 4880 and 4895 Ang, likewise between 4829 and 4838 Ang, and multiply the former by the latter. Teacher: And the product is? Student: 1.00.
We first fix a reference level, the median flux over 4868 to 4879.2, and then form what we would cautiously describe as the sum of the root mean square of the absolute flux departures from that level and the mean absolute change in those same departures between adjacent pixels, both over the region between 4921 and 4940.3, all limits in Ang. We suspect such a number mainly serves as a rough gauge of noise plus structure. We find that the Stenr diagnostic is 0.681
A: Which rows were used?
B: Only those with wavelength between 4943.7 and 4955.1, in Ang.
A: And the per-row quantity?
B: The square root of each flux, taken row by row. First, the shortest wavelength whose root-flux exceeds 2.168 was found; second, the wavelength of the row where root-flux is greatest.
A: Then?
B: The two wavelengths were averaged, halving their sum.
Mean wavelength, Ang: 4947.7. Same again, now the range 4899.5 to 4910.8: 4903.4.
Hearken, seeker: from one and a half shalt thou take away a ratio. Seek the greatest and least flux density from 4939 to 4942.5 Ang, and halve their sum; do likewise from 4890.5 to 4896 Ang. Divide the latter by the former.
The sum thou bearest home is 0.55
